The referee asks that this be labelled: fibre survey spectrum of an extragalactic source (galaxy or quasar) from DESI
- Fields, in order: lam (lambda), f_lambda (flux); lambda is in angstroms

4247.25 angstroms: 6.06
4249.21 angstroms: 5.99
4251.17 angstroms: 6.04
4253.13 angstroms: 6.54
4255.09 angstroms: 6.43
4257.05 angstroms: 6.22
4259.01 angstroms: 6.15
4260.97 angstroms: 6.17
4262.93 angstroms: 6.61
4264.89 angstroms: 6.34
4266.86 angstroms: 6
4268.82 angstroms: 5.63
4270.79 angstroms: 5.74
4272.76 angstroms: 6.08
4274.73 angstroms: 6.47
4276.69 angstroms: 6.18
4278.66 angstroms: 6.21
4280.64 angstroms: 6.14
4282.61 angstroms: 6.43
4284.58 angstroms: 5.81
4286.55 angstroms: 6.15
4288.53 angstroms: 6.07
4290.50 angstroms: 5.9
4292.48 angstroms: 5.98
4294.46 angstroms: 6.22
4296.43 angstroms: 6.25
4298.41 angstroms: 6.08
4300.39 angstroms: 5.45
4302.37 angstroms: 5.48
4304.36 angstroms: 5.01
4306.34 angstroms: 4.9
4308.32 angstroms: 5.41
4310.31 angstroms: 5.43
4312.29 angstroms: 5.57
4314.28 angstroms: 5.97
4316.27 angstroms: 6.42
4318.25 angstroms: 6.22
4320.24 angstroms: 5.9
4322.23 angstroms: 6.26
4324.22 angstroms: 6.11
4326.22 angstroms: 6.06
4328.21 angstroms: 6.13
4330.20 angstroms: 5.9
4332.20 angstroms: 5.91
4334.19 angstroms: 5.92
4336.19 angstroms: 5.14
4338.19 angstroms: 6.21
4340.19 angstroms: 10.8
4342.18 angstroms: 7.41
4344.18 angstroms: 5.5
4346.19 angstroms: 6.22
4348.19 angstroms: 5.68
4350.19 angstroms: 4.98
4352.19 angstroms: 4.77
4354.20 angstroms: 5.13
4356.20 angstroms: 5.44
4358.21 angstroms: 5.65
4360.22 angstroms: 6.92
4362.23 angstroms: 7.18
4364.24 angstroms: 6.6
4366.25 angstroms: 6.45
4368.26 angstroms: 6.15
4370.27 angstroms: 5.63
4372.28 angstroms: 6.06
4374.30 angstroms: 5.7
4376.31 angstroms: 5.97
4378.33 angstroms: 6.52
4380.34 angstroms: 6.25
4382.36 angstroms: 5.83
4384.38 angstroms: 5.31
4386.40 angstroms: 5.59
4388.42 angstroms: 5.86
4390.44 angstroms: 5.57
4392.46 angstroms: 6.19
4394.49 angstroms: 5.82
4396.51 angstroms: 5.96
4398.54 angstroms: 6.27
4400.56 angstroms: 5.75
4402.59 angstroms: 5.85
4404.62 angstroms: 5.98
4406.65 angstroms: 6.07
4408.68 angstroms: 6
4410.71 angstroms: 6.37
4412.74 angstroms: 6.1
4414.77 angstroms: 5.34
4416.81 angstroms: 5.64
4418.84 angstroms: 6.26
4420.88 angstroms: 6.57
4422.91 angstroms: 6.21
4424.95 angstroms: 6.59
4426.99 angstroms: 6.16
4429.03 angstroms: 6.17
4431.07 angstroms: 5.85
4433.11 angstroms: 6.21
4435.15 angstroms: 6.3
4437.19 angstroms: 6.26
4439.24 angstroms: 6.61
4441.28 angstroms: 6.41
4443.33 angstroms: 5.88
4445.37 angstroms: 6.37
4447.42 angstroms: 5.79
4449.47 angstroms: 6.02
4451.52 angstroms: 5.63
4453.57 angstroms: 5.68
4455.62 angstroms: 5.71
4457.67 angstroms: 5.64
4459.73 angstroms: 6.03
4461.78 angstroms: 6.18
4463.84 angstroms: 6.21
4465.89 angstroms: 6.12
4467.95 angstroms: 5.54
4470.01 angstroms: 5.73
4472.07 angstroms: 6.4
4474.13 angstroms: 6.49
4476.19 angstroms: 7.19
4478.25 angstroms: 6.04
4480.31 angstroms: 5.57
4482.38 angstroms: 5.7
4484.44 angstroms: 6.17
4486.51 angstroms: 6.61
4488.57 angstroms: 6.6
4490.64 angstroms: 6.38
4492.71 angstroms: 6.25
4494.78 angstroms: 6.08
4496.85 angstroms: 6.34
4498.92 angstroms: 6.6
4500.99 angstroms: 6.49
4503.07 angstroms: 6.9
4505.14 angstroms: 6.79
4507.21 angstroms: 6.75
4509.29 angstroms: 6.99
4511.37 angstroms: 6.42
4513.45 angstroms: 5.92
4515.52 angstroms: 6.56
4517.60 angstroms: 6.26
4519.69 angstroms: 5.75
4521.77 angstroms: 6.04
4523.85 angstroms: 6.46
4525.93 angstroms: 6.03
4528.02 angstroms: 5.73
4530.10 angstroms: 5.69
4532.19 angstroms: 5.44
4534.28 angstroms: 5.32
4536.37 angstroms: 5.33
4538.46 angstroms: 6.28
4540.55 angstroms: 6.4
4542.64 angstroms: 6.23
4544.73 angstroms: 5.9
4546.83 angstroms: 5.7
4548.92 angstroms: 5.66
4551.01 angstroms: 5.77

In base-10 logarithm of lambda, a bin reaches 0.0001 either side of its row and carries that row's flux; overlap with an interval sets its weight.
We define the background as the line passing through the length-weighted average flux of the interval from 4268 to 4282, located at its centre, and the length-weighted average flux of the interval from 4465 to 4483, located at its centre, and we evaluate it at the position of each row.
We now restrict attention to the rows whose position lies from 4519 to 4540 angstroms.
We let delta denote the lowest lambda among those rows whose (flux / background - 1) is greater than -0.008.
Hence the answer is 4523.85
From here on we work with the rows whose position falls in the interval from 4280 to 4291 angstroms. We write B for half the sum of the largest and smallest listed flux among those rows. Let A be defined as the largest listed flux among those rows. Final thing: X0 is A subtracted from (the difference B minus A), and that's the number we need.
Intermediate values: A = 6.43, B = 6.12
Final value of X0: -6.74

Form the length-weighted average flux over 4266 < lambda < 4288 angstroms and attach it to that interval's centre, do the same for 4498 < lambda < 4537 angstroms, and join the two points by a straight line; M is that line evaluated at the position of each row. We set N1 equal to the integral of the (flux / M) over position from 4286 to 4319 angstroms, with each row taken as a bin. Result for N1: 31.4 angstroms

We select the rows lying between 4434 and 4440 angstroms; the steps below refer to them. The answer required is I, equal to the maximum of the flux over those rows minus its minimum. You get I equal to 0.35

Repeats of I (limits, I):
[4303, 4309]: 0.51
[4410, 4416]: 1.03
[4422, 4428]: 0.43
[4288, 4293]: 0.17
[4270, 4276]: 0.73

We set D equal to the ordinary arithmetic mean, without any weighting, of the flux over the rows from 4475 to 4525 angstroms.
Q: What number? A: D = 6.37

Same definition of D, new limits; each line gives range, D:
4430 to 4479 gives 6.10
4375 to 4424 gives 5.97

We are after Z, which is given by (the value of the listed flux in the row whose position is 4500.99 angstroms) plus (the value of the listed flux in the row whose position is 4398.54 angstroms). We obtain 12.8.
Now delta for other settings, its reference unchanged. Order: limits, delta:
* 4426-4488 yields 4426.99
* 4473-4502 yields 4474.13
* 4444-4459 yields 4445.37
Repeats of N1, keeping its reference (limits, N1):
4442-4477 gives 34.3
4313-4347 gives 35.4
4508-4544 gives 35.2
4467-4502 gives 35.4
